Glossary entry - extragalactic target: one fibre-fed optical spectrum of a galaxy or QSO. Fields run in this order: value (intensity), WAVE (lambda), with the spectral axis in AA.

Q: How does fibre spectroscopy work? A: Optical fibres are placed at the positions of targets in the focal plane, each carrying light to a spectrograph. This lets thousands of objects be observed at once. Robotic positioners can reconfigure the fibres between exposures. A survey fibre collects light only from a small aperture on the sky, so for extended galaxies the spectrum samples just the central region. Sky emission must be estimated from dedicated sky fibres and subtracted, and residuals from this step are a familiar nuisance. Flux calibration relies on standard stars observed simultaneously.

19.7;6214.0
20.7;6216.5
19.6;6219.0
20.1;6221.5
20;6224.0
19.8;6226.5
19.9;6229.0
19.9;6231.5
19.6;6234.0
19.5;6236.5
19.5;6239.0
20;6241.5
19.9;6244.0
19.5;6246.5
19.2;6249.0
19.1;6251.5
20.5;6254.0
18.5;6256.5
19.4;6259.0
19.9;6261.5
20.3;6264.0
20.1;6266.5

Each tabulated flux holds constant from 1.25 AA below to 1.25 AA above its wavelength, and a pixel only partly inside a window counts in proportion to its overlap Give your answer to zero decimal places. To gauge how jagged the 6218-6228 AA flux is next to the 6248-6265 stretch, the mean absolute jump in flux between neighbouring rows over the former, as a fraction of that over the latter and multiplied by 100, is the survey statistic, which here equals 30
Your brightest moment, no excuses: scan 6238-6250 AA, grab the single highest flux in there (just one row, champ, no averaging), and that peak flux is 20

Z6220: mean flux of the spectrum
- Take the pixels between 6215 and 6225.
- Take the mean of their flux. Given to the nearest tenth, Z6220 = 20.1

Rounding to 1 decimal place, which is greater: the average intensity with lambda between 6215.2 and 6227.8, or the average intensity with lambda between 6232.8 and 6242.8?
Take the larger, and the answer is 20.0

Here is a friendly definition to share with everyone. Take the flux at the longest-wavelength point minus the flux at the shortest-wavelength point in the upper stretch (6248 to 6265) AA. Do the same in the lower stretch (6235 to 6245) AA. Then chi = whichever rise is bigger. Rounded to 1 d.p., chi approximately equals 1.1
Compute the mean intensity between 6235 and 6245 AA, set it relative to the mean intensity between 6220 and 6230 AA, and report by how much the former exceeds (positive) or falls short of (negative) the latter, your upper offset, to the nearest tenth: -0.2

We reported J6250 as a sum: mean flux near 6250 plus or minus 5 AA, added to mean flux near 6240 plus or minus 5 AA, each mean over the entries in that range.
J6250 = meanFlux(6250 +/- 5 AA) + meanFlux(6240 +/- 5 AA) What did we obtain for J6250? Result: 39.3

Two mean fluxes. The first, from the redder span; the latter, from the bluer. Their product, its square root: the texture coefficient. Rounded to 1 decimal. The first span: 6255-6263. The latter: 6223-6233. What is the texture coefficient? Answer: 19.6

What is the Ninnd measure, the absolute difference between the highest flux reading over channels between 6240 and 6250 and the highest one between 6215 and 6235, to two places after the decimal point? 0.70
